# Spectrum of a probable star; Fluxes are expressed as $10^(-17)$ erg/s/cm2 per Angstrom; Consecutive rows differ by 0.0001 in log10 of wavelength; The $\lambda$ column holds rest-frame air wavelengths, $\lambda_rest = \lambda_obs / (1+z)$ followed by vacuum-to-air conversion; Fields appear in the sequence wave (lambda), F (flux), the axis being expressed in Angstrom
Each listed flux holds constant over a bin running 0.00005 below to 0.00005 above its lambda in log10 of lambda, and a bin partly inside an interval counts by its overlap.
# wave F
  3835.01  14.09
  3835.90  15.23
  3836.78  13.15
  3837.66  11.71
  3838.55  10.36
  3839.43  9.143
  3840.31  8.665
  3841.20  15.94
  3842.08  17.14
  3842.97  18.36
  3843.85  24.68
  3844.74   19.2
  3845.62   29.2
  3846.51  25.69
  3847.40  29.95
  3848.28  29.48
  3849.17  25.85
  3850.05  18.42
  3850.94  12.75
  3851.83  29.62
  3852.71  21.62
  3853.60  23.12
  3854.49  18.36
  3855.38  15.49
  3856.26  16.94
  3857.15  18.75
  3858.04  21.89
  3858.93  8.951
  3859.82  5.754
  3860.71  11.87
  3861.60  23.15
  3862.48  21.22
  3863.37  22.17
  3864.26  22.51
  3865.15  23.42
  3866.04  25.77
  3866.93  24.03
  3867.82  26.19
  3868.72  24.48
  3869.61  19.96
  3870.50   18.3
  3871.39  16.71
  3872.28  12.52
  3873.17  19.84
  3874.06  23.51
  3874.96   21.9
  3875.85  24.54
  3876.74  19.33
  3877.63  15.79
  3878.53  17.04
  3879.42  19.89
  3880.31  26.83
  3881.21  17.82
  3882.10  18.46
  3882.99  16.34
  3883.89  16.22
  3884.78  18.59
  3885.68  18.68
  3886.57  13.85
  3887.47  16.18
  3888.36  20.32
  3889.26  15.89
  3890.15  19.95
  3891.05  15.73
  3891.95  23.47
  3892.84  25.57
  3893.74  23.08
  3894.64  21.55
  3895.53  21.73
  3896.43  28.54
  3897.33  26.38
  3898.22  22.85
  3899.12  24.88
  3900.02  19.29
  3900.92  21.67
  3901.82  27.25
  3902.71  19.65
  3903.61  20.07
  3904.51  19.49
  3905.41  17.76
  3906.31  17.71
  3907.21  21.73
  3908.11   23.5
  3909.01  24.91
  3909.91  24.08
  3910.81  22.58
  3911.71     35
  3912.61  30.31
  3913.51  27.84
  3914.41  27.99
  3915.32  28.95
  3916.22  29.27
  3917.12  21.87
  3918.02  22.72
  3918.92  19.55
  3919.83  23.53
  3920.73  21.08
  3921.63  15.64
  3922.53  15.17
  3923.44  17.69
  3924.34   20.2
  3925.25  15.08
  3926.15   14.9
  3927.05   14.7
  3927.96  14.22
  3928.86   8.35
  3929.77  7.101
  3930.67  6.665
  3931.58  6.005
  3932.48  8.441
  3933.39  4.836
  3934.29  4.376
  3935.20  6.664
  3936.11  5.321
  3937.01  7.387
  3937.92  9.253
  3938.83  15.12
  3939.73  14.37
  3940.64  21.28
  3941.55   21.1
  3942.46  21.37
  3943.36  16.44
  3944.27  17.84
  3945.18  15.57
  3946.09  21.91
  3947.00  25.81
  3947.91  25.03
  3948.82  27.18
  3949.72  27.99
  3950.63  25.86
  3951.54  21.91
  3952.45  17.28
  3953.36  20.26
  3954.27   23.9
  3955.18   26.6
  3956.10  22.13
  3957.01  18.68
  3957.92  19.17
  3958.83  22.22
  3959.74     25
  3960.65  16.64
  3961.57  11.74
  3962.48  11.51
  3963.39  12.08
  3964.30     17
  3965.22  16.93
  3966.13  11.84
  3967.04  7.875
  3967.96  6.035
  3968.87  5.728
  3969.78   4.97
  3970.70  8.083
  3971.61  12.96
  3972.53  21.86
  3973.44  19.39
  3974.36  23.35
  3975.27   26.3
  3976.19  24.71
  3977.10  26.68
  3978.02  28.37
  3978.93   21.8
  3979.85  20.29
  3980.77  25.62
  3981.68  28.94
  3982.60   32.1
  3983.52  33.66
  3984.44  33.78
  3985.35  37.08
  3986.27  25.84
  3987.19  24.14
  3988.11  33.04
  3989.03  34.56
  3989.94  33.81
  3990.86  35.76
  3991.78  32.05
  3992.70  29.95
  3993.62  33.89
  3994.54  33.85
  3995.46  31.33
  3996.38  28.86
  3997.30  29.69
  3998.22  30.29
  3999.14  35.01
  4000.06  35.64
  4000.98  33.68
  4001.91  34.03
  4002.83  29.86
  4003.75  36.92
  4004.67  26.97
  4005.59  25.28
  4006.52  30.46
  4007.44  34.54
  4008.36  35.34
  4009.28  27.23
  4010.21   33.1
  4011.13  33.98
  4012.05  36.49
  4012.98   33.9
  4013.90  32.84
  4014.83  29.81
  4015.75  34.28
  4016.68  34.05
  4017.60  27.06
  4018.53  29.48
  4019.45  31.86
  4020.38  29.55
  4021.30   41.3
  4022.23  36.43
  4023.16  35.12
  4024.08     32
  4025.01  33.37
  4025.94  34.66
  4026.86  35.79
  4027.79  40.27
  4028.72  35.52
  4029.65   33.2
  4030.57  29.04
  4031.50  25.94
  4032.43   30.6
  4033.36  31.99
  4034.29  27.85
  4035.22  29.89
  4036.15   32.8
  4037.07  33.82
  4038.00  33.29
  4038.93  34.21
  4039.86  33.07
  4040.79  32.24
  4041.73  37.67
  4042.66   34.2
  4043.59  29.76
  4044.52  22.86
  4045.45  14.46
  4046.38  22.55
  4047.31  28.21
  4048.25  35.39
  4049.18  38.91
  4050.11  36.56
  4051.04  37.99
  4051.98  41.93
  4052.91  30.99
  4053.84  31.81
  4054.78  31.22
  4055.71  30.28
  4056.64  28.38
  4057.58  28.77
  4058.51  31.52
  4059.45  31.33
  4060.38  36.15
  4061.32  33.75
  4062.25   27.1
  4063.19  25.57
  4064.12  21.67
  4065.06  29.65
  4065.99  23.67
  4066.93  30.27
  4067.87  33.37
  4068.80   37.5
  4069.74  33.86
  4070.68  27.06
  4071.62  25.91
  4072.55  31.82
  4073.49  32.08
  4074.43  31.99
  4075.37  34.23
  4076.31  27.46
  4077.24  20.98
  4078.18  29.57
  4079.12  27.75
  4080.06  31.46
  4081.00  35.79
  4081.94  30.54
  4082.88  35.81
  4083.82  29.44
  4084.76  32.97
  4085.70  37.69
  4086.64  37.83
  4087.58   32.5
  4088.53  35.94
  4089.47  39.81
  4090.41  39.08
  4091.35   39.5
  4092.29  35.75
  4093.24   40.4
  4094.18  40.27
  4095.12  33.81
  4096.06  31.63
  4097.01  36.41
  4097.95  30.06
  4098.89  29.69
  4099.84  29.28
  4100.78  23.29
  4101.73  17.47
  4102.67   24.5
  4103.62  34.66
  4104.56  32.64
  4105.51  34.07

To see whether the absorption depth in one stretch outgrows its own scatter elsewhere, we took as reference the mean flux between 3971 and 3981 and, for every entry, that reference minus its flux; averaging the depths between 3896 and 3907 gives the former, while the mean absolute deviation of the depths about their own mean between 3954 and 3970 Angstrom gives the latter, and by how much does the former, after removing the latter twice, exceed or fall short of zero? -11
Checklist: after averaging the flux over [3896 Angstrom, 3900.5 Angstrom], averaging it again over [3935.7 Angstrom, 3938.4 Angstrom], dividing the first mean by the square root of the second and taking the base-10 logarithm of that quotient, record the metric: 0.95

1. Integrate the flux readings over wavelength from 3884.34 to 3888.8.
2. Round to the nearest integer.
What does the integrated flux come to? 78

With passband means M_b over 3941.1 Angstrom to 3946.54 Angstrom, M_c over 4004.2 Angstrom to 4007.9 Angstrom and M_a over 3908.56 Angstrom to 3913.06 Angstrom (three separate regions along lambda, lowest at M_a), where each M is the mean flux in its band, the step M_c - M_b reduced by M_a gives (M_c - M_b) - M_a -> -17.1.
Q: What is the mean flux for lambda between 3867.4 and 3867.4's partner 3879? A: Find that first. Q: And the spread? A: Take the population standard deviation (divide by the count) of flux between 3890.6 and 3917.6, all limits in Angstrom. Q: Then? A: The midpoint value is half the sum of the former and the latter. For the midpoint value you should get 12.1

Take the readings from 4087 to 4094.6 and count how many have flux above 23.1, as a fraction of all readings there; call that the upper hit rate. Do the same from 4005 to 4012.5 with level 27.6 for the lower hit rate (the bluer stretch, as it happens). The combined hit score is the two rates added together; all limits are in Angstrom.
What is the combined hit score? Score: 1.75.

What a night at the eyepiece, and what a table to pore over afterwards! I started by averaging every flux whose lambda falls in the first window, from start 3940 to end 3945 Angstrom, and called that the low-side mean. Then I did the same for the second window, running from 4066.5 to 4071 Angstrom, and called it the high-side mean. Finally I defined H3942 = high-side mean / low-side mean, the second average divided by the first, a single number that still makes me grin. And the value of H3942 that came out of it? 1.7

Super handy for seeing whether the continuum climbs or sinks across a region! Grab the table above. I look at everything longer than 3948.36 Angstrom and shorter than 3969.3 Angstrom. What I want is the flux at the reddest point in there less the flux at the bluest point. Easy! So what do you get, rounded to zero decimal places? -21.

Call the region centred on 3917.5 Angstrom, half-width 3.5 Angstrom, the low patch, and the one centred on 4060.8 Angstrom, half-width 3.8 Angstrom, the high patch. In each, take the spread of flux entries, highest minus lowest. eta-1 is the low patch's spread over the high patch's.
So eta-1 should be 0.7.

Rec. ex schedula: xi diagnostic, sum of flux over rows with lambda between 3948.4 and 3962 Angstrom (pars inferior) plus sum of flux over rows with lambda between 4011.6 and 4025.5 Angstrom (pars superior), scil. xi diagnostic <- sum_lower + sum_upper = 824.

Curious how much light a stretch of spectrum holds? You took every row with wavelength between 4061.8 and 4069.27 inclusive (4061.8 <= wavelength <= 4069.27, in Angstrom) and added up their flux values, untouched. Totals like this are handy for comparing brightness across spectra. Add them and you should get 229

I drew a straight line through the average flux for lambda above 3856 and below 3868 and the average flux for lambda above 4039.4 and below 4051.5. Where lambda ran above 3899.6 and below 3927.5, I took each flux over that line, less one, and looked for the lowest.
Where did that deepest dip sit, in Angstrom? 3927.05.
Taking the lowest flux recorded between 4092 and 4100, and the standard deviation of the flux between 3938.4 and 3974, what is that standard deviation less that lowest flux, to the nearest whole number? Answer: -23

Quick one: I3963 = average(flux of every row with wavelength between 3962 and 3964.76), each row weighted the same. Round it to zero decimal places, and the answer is 14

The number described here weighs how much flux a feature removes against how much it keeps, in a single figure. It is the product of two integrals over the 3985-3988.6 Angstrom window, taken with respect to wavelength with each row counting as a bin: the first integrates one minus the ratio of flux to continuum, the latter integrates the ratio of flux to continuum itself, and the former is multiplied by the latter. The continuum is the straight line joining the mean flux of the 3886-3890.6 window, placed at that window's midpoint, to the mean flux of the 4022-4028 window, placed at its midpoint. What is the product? 0.1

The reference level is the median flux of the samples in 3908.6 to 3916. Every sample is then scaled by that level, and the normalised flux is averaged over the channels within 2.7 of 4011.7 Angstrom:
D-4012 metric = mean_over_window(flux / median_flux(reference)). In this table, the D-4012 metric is 1.18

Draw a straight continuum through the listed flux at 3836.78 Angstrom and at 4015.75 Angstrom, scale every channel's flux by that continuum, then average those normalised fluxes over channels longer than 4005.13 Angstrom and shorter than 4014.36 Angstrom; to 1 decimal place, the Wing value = 1.0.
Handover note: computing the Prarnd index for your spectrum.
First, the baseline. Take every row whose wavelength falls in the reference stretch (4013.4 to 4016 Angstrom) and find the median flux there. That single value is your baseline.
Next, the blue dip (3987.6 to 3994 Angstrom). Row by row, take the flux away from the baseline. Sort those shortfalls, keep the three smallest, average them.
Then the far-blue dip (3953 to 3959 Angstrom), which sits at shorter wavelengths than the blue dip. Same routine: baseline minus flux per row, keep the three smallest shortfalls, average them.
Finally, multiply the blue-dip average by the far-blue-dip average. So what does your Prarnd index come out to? -16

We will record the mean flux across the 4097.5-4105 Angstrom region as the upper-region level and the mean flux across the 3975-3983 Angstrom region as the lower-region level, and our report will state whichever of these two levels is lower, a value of 26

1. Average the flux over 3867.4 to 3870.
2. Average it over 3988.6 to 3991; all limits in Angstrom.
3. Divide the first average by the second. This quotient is 0.68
